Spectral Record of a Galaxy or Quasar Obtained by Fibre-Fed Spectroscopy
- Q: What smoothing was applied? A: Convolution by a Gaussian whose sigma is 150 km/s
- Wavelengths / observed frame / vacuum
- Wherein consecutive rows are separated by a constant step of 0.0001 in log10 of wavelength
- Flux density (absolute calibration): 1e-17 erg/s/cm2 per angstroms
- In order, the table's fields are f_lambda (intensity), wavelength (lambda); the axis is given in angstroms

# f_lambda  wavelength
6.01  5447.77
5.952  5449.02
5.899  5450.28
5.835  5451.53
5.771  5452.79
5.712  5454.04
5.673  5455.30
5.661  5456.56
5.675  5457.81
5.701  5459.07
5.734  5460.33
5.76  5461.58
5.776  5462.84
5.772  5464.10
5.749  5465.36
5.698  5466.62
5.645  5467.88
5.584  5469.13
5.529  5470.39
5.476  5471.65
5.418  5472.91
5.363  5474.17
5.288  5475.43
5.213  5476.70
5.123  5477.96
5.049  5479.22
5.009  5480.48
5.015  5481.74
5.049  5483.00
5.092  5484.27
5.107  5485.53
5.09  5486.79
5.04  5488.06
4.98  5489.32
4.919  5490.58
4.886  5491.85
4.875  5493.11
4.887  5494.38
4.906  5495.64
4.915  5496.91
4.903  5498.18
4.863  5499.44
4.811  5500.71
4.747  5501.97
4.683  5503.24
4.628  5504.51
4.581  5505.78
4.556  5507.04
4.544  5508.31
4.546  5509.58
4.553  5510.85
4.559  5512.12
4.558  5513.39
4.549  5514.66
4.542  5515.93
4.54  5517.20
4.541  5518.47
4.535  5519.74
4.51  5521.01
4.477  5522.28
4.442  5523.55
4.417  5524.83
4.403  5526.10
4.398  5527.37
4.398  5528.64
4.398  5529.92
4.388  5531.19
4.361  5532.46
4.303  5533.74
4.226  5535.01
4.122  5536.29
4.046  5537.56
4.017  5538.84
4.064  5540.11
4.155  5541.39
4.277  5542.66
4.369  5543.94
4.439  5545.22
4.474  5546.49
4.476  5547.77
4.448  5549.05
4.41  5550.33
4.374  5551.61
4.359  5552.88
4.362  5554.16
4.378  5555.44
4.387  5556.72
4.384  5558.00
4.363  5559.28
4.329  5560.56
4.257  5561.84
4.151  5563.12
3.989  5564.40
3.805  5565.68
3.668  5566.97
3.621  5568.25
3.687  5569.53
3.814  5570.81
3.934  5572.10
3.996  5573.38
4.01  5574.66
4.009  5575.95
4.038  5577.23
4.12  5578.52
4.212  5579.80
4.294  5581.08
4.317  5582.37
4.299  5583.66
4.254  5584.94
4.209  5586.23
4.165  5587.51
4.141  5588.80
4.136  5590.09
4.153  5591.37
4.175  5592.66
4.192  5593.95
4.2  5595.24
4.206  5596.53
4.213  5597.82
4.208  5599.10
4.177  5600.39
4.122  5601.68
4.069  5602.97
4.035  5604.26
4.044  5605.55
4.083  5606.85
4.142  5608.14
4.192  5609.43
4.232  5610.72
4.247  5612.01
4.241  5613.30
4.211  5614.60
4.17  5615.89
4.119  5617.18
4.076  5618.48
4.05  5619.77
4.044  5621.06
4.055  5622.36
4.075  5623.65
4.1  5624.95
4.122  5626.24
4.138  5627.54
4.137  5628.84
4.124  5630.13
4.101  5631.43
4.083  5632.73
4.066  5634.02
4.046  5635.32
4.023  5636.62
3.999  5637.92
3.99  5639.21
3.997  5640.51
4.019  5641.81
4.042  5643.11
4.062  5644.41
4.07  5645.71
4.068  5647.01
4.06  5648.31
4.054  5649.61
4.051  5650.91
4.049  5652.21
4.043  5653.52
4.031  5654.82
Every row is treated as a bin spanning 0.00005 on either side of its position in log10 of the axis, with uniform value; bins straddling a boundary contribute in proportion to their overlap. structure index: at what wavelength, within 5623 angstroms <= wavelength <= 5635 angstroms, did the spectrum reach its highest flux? 5627.54 angstroms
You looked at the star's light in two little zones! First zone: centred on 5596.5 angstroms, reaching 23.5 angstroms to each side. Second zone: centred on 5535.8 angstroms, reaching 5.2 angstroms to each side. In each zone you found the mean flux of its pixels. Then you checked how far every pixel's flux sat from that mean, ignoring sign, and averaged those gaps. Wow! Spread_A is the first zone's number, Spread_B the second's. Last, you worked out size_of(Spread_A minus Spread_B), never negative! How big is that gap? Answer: 0.058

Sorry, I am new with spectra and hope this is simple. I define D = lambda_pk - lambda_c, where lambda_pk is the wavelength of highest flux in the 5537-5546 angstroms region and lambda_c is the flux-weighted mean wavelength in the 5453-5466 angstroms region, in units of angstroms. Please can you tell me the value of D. 85.5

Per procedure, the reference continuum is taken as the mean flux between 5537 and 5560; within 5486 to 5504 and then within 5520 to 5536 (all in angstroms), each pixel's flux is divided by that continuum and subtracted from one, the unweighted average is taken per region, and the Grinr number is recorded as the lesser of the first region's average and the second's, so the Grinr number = -0.13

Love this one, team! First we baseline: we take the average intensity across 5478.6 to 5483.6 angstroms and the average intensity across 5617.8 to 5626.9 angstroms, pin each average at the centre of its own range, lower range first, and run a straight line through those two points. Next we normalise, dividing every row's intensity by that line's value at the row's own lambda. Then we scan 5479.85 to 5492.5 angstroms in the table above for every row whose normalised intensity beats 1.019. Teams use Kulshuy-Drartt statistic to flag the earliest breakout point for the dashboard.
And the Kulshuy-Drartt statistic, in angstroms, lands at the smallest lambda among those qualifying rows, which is 5485.53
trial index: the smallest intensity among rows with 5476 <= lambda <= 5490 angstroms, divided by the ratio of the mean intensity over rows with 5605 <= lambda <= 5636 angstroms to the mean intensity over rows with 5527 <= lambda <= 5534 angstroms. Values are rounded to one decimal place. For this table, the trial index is 5.3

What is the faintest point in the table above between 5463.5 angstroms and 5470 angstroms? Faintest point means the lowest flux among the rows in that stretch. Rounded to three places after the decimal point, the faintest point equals 5.584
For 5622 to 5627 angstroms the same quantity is 4.055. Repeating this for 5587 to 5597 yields 4.136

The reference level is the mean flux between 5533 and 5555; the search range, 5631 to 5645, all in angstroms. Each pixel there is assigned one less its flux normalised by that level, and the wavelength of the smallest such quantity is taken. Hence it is 5631.43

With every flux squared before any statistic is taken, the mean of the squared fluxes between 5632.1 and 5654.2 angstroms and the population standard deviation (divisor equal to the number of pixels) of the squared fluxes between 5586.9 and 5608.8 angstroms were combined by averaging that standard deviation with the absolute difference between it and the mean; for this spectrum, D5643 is 8.17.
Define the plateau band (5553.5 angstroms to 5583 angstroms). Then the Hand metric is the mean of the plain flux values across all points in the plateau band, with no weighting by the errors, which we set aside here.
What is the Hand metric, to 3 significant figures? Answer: 4.09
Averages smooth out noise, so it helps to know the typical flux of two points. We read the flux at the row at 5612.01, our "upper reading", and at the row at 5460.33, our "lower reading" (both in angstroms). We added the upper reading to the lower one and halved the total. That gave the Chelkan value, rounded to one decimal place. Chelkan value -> 5.0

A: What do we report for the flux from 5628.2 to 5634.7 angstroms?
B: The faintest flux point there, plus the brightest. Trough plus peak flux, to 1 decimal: 8.2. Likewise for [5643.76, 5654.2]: 8.1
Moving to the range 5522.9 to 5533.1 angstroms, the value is 8.8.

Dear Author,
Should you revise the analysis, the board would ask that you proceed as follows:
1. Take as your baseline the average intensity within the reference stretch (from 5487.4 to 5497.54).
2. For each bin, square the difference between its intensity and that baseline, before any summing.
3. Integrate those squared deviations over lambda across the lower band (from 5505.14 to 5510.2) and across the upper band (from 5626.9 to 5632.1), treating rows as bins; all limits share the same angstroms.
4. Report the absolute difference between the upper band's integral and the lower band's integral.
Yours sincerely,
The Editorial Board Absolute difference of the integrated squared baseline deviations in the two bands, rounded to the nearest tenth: 2.6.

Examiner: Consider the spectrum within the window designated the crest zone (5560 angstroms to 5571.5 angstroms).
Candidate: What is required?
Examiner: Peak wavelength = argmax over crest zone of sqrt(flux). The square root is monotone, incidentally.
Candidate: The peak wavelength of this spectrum 5560.56 angstroms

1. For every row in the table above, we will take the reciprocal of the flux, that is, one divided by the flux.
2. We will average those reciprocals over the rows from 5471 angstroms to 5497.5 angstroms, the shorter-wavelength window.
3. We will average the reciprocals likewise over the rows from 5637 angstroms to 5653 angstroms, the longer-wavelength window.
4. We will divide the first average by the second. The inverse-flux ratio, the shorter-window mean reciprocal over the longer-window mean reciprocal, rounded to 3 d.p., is 0.796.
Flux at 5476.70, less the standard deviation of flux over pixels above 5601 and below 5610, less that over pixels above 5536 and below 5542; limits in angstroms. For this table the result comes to 5.1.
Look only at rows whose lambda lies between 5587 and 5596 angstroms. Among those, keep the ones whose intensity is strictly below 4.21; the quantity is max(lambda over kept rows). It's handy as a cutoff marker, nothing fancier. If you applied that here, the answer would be 5595.24 angstroms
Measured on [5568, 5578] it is 5577.23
